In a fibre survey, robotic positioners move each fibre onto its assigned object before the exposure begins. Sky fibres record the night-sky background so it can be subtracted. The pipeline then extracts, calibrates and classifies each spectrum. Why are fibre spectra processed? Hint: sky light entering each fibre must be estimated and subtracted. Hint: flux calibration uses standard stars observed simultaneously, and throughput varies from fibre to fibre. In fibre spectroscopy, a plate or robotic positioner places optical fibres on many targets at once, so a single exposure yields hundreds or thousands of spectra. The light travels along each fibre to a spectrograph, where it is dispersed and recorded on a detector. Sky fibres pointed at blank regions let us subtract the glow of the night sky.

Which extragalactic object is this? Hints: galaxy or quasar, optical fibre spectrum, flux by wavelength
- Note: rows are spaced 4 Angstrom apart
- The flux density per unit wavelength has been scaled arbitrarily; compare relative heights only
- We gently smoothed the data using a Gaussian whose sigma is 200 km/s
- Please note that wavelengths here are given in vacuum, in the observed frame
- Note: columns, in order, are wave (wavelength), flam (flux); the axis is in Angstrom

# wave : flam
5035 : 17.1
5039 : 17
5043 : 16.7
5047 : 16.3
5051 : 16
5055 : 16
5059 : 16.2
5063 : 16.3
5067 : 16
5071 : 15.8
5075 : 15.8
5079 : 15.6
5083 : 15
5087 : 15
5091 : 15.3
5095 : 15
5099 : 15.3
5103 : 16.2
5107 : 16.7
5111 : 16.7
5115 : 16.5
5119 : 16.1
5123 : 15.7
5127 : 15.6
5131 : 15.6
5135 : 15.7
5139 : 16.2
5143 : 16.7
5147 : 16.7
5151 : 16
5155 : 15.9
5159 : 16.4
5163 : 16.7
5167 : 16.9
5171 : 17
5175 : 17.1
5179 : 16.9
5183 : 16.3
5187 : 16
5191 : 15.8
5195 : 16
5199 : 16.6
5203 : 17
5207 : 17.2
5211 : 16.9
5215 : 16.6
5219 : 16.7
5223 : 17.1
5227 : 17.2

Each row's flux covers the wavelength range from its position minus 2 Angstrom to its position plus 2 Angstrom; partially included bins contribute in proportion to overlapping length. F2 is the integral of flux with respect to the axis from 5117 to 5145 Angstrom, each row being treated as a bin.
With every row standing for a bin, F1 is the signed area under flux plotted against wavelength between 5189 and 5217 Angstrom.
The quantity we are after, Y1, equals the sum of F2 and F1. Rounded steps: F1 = 464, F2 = 446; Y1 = 911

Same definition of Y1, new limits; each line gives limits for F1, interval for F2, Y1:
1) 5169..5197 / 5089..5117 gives 907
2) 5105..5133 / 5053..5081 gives 898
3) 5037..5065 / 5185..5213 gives 920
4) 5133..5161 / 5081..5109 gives 888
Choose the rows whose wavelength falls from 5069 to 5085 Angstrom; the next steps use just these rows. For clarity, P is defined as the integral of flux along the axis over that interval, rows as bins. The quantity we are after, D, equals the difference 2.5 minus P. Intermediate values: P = 249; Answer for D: -246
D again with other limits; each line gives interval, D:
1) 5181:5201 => -320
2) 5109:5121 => -195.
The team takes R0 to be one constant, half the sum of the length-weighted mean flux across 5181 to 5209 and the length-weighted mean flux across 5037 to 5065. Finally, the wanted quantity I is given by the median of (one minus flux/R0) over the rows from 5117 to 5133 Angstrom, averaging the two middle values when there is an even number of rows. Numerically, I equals 0.04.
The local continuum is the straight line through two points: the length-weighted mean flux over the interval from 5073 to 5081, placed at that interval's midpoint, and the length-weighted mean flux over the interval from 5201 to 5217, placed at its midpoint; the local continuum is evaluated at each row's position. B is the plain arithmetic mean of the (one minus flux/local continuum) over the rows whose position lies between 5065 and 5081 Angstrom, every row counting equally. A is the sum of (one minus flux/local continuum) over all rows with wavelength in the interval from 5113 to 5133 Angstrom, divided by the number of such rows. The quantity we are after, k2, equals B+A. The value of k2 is 0.005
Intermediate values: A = 0.014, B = -0.009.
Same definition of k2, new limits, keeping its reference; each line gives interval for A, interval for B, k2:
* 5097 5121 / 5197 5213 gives -0.018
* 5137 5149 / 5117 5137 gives 0.013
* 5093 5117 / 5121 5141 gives 0.021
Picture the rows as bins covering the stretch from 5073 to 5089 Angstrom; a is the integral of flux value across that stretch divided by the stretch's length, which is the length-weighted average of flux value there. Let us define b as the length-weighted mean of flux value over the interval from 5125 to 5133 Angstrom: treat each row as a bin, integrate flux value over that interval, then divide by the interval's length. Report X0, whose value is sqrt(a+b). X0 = 5.56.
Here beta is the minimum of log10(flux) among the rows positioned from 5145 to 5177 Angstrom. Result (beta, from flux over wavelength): 1.20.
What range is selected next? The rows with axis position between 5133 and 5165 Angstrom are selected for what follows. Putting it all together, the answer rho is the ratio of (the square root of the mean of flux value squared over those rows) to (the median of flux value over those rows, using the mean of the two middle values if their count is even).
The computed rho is 1.00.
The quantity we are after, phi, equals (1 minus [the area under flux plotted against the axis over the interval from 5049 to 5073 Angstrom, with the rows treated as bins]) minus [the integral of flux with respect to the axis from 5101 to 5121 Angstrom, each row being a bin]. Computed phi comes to -713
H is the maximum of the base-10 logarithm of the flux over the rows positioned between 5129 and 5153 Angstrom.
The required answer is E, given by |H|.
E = 1.22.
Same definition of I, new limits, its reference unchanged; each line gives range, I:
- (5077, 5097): 0.08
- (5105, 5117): -0.02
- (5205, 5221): -0.03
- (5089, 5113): 0.04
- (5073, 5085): 0.05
